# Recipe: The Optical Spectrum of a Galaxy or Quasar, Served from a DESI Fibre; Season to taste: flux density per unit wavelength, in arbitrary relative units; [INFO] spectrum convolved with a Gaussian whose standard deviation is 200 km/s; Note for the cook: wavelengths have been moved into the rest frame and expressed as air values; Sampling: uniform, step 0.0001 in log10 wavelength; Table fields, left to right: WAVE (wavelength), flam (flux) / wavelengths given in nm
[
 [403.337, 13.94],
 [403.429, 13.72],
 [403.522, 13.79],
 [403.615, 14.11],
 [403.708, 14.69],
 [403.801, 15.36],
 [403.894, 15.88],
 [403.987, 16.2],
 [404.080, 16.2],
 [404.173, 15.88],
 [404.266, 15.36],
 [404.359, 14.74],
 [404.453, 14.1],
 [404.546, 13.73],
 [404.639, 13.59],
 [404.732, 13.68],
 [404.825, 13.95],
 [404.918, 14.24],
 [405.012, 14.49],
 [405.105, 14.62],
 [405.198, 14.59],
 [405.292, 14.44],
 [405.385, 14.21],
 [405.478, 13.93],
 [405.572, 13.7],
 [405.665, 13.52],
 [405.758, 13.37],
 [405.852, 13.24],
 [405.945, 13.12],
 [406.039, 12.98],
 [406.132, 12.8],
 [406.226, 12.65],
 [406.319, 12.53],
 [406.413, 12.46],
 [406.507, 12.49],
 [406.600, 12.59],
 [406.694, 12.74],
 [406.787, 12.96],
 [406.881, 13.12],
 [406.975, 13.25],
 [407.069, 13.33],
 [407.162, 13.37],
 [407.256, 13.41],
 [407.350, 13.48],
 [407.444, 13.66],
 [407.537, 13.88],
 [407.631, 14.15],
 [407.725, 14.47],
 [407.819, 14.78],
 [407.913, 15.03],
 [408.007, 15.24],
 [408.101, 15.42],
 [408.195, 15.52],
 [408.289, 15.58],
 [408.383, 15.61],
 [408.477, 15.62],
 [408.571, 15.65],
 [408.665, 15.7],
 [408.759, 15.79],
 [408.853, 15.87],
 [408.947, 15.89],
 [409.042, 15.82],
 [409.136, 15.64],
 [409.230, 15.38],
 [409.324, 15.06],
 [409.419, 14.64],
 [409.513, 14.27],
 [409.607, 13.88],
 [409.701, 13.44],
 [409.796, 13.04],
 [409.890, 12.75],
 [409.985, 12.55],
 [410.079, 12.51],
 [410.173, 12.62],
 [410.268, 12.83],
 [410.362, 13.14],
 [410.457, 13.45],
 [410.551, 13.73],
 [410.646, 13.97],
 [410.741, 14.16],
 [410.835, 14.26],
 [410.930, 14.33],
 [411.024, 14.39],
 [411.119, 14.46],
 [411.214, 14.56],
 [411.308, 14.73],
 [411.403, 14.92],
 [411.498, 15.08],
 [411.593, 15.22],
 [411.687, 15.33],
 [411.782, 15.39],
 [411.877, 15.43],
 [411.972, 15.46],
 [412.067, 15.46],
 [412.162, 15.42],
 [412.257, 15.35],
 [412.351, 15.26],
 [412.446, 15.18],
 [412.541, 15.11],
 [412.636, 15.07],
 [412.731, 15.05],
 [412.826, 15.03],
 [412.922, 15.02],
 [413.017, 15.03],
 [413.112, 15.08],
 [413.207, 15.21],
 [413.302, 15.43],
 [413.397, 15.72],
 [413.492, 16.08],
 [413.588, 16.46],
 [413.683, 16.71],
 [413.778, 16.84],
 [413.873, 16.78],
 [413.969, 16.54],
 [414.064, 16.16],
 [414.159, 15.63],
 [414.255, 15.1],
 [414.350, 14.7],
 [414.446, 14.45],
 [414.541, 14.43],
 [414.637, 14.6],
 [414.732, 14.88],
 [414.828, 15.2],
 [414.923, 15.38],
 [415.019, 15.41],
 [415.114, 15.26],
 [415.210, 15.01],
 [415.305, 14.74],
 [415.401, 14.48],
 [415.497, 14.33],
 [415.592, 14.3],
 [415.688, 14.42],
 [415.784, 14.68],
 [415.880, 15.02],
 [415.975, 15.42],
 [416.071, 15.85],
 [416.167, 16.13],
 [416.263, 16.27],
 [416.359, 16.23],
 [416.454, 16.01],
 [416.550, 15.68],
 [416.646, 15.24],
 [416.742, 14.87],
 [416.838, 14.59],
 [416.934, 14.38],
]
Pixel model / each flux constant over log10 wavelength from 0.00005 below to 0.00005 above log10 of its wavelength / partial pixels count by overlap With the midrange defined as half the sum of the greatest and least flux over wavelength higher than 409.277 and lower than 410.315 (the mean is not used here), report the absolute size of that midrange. 13.8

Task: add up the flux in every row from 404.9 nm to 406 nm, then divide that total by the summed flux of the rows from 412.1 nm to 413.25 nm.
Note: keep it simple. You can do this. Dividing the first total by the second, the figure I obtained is 0.92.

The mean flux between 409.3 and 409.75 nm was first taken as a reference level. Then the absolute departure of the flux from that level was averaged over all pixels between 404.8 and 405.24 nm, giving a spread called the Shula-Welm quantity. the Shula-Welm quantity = 0.3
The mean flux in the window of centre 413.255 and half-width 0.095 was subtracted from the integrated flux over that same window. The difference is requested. -12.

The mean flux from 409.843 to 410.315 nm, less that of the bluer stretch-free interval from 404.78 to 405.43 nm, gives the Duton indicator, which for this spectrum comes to -1.7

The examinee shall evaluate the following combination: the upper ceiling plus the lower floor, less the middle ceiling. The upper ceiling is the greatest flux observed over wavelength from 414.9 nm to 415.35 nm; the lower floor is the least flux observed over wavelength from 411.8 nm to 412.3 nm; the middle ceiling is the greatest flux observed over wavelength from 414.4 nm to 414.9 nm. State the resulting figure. 15.6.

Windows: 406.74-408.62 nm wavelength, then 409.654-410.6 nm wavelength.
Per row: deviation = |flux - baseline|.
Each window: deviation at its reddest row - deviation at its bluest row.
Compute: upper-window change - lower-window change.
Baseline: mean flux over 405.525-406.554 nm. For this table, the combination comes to -2.3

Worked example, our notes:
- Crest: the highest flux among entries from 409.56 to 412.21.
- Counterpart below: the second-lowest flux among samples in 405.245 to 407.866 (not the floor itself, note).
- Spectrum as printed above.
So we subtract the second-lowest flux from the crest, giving 3.0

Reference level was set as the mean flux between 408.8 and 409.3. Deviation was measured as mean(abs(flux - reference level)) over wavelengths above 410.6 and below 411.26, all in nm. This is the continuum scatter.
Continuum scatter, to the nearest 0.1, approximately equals 1.4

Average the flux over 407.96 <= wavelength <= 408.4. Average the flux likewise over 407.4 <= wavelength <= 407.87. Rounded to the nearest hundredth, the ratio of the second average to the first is 0.92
